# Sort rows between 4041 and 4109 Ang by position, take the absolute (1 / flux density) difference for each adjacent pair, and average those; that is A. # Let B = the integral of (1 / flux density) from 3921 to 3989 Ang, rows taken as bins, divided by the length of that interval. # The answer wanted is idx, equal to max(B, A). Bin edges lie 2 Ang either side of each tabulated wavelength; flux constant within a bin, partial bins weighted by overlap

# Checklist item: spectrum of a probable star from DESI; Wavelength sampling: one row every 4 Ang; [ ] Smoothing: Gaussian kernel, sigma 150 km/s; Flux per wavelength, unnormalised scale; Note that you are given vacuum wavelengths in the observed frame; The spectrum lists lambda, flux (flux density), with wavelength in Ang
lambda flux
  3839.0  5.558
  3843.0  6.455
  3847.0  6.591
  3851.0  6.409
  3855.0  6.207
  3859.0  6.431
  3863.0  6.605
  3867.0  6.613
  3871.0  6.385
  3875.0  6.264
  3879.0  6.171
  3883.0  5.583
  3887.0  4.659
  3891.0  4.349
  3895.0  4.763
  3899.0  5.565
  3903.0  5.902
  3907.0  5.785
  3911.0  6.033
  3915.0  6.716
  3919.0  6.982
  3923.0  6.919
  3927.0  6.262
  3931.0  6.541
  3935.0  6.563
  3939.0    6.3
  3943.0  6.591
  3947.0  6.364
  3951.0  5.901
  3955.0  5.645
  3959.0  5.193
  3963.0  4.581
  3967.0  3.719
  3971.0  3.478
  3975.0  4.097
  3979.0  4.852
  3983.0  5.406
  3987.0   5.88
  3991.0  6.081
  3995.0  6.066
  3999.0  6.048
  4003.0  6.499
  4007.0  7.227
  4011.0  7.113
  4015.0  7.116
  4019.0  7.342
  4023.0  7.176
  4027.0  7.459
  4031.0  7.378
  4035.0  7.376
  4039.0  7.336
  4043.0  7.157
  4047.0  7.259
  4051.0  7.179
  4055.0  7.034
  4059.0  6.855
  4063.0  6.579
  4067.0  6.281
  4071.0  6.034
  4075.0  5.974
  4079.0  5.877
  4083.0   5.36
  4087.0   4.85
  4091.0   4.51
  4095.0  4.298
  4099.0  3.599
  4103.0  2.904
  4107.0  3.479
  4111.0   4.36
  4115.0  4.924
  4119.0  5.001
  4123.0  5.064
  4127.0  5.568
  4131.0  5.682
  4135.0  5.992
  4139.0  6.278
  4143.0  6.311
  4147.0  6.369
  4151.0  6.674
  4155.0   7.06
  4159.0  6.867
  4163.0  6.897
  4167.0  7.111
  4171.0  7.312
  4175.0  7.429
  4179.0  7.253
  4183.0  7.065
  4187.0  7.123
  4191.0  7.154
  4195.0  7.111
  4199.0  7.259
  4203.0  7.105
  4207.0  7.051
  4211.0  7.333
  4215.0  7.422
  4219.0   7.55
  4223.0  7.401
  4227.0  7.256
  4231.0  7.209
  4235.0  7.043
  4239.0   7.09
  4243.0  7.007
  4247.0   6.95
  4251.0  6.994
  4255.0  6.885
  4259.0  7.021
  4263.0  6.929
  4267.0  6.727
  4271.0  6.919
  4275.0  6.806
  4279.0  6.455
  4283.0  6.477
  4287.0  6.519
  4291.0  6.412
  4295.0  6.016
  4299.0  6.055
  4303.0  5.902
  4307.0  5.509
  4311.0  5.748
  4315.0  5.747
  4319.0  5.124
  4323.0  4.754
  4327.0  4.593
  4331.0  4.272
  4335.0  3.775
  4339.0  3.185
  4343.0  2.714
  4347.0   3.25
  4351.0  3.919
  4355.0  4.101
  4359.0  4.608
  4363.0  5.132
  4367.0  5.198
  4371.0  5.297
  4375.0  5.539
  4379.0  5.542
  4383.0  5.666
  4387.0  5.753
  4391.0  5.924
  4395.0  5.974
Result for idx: 0.188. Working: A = 0.017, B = 0.19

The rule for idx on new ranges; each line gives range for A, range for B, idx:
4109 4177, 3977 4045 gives 0.152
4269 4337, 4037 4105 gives 0.184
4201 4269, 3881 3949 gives 0.170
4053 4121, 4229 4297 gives 0.148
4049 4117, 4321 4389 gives 0.231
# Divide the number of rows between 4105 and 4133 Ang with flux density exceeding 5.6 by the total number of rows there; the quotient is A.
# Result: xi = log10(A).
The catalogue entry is -0.85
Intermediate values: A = 0.1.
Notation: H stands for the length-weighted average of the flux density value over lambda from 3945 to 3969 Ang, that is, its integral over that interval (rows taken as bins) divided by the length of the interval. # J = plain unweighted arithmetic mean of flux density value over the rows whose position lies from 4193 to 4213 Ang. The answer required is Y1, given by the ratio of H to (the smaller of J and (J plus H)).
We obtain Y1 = 0.73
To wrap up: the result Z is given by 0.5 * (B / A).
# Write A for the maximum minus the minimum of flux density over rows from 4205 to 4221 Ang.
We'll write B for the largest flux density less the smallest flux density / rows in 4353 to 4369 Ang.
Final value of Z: 1.1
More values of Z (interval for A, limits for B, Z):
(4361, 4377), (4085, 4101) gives 1.5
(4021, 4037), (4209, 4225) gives 0.4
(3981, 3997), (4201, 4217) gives 0.3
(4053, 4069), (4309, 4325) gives 0.7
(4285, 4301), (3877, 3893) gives 1.8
